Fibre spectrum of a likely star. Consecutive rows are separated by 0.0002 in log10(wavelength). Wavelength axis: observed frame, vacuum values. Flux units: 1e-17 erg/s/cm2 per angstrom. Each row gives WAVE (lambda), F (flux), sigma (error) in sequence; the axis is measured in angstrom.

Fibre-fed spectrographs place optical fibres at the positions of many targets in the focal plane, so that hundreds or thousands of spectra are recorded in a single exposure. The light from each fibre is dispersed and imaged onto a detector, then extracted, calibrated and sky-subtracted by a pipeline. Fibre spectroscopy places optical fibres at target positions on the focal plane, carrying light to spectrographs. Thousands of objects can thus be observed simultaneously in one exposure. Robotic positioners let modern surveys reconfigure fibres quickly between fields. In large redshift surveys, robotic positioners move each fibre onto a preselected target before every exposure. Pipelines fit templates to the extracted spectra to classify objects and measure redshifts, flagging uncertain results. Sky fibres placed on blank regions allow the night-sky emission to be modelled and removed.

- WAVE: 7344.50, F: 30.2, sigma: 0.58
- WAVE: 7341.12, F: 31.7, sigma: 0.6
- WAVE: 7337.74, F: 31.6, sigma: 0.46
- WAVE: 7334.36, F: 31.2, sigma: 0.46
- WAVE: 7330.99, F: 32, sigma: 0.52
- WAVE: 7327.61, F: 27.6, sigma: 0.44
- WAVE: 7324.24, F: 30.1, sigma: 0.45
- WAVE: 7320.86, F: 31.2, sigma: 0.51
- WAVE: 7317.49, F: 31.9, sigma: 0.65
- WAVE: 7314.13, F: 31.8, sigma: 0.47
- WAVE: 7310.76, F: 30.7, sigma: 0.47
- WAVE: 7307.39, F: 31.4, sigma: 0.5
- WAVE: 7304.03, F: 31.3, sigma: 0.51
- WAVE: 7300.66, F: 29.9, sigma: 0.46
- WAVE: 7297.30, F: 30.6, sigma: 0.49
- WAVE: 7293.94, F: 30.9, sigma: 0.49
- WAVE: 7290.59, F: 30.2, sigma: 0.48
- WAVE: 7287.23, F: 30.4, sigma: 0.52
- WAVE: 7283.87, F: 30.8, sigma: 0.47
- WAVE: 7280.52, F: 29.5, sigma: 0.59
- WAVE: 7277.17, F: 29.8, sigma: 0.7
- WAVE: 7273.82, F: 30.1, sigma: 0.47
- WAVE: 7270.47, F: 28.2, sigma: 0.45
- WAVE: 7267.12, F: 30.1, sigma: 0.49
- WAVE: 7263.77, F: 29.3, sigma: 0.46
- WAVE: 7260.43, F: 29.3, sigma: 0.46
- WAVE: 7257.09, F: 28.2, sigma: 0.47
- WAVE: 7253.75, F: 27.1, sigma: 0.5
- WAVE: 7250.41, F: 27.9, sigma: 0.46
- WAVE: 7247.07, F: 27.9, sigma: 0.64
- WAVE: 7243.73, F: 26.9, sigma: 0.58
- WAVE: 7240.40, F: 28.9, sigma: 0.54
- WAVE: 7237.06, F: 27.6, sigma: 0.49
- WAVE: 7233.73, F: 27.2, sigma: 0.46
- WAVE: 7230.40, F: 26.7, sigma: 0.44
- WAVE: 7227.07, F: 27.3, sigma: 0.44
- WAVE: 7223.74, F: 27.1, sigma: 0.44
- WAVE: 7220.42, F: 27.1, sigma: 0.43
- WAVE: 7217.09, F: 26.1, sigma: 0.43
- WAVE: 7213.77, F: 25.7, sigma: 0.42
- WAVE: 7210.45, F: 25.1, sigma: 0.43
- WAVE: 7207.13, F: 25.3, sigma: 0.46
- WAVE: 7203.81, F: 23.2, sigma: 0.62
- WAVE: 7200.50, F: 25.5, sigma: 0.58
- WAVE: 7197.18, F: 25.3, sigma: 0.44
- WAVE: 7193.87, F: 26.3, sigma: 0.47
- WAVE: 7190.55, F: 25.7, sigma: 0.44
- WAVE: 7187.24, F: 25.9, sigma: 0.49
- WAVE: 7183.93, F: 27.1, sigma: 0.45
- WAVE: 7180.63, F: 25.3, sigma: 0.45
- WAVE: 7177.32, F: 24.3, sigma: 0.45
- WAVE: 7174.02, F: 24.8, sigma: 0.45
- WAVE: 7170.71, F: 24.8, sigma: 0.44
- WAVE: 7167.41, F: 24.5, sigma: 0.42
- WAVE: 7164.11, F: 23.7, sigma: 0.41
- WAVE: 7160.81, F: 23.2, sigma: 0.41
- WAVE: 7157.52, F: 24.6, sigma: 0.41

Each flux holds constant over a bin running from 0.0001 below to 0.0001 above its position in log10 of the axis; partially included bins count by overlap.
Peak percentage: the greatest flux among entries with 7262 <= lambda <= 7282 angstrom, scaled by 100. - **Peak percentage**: 3010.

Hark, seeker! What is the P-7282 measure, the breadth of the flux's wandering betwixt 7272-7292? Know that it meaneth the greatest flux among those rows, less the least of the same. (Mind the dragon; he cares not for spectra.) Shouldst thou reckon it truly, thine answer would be 1.3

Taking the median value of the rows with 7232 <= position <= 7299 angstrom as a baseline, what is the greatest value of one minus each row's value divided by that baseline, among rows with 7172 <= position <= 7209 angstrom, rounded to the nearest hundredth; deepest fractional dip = 0.21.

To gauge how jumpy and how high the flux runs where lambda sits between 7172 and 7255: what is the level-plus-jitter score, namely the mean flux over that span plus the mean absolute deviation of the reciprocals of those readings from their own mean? 26.3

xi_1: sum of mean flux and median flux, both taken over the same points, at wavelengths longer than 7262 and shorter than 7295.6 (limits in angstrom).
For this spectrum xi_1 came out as 60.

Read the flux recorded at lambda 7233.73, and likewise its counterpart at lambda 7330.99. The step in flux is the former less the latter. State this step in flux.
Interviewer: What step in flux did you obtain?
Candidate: -4.8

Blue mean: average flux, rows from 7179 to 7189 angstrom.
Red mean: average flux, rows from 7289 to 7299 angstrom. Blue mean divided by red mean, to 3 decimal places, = 0.854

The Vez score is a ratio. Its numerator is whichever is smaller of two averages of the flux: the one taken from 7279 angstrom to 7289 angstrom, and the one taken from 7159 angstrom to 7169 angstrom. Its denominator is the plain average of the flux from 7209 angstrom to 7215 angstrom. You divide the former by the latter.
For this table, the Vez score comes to 0.94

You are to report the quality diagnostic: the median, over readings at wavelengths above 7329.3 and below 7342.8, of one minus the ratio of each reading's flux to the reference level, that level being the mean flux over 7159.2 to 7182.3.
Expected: -0.30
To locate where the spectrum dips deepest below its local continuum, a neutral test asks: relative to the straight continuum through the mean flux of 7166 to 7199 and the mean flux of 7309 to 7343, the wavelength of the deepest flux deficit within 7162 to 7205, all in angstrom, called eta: 7203.81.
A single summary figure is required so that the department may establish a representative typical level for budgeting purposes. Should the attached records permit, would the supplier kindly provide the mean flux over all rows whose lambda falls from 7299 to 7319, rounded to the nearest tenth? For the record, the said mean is 31.2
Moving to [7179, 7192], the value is 26.0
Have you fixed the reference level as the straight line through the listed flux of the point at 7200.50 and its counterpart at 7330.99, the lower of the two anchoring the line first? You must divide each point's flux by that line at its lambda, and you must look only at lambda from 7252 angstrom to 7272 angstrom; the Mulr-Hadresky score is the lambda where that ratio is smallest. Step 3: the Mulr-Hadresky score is 7253.75 angstrom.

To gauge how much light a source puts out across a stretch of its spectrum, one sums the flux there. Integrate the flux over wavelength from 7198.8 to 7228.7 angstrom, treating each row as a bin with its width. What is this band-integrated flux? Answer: 772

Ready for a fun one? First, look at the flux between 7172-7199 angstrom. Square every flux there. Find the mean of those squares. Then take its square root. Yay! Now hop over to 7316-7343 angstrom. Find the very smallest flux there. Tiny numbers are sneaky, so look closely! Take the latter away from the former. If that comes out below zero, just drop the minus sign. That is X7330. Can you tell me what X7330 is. 2.0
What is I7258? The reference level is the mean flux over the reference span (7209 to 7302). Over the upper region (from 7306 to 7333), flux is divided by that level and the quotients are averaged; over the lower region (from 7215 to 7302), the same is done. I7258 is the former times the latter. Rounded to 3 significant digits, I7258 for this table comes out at 1.09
